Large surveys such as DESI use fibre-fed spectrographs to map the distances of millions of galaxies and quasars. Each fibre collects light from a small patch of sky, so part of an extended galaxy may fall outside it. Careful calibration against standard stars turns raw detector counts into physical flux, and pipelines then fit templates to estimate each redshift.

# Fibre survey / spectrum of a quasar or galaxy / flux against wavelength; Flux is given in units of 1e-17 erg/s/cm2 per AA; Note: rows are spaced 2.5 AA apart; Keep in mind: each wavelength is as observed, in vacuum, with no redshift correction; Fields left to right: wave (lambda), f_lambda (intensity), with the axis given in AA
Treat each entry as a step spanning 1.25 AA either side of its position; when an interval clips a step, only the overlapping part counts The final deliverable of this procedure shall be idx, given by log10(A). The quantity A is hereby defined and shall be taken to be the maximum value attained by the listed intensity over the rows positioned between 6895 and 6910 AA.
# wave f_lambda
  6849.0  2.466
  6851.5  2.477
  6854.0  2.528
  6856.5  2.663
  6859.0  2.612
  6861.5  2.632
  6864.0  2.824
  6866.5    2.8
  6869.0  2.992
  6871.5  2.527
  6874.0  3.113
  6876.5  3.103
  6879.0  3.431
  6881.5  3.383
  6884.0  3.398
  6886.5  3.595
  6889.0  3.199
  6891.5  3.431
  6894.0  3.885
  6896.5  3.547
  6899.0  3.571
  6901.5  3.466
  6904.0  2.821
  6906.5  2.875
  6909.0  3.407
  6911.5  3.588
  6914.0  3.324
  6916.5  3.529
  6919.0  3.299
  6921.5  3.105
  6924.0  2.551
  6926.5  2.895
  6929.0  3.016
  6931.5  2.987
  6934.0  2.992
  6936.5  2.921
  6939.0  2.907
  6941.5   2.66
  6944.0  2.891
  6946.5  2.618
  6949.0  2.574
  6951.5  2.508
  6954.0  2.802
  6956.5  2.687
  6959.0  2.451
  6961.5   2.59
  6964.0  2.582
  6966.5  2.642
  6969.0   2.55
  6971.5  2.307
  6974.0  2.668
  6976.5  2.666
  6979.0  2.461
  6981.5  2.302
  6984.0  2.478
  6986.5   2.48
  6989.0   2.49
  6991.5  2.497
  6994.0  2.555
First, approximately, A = 3.571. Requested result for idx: 0.55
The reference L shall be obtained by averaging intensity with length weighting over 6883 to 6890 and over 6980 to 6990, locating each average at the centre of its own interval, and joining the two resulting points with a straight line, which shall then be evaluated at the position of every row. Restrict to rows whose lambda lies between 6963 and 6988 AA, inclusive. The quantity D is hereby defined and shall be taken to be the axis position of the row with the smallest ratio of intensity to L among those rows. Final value 6971.5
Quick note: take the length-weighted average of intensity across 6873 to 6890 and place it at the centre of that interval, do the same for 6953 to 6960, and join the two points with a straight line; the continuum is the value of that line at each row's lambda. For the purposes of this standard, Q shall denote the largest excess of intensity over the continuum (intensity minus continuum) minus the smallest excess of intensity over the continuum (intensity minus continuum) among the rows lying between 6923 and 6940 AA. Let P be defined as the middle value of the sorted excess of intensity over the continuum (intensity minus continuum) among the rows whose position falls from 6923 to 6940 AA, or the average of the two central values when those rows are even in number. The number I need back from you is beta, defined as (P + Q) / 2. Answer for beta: 0.32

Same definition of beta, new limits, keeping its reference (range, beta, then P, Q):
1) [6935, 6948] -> 0.17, 0.093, 0.25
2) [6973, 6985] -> 0.20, 0.077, 0.32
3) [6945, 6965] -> 0.12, -0.067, 0.32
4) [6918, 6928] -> 0.38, 0.060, 0.70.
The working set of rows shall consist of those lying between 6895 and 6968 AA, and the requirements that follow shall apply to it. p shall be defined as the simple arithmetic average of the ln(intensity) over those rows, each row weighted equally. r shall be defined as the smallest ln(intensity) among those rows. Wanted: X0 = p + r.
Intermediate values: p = 1.08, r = 0.90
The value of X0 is 1.97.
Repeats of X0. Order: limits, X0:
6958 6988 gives 1.75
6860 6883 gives 2.01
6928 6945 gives 2.05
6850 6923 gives 2.04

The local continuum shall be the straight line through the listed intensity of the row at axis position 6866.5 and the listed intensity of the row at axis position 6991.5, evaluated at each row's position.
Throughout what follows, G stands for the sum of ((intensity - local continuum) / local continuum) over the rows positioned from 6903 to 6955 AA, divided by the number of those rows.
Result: 0.12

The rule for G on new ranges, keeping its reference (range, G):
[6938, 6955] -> 0.04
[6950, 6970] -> 0.01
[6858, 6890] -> 0.10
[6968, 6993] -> -0.01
